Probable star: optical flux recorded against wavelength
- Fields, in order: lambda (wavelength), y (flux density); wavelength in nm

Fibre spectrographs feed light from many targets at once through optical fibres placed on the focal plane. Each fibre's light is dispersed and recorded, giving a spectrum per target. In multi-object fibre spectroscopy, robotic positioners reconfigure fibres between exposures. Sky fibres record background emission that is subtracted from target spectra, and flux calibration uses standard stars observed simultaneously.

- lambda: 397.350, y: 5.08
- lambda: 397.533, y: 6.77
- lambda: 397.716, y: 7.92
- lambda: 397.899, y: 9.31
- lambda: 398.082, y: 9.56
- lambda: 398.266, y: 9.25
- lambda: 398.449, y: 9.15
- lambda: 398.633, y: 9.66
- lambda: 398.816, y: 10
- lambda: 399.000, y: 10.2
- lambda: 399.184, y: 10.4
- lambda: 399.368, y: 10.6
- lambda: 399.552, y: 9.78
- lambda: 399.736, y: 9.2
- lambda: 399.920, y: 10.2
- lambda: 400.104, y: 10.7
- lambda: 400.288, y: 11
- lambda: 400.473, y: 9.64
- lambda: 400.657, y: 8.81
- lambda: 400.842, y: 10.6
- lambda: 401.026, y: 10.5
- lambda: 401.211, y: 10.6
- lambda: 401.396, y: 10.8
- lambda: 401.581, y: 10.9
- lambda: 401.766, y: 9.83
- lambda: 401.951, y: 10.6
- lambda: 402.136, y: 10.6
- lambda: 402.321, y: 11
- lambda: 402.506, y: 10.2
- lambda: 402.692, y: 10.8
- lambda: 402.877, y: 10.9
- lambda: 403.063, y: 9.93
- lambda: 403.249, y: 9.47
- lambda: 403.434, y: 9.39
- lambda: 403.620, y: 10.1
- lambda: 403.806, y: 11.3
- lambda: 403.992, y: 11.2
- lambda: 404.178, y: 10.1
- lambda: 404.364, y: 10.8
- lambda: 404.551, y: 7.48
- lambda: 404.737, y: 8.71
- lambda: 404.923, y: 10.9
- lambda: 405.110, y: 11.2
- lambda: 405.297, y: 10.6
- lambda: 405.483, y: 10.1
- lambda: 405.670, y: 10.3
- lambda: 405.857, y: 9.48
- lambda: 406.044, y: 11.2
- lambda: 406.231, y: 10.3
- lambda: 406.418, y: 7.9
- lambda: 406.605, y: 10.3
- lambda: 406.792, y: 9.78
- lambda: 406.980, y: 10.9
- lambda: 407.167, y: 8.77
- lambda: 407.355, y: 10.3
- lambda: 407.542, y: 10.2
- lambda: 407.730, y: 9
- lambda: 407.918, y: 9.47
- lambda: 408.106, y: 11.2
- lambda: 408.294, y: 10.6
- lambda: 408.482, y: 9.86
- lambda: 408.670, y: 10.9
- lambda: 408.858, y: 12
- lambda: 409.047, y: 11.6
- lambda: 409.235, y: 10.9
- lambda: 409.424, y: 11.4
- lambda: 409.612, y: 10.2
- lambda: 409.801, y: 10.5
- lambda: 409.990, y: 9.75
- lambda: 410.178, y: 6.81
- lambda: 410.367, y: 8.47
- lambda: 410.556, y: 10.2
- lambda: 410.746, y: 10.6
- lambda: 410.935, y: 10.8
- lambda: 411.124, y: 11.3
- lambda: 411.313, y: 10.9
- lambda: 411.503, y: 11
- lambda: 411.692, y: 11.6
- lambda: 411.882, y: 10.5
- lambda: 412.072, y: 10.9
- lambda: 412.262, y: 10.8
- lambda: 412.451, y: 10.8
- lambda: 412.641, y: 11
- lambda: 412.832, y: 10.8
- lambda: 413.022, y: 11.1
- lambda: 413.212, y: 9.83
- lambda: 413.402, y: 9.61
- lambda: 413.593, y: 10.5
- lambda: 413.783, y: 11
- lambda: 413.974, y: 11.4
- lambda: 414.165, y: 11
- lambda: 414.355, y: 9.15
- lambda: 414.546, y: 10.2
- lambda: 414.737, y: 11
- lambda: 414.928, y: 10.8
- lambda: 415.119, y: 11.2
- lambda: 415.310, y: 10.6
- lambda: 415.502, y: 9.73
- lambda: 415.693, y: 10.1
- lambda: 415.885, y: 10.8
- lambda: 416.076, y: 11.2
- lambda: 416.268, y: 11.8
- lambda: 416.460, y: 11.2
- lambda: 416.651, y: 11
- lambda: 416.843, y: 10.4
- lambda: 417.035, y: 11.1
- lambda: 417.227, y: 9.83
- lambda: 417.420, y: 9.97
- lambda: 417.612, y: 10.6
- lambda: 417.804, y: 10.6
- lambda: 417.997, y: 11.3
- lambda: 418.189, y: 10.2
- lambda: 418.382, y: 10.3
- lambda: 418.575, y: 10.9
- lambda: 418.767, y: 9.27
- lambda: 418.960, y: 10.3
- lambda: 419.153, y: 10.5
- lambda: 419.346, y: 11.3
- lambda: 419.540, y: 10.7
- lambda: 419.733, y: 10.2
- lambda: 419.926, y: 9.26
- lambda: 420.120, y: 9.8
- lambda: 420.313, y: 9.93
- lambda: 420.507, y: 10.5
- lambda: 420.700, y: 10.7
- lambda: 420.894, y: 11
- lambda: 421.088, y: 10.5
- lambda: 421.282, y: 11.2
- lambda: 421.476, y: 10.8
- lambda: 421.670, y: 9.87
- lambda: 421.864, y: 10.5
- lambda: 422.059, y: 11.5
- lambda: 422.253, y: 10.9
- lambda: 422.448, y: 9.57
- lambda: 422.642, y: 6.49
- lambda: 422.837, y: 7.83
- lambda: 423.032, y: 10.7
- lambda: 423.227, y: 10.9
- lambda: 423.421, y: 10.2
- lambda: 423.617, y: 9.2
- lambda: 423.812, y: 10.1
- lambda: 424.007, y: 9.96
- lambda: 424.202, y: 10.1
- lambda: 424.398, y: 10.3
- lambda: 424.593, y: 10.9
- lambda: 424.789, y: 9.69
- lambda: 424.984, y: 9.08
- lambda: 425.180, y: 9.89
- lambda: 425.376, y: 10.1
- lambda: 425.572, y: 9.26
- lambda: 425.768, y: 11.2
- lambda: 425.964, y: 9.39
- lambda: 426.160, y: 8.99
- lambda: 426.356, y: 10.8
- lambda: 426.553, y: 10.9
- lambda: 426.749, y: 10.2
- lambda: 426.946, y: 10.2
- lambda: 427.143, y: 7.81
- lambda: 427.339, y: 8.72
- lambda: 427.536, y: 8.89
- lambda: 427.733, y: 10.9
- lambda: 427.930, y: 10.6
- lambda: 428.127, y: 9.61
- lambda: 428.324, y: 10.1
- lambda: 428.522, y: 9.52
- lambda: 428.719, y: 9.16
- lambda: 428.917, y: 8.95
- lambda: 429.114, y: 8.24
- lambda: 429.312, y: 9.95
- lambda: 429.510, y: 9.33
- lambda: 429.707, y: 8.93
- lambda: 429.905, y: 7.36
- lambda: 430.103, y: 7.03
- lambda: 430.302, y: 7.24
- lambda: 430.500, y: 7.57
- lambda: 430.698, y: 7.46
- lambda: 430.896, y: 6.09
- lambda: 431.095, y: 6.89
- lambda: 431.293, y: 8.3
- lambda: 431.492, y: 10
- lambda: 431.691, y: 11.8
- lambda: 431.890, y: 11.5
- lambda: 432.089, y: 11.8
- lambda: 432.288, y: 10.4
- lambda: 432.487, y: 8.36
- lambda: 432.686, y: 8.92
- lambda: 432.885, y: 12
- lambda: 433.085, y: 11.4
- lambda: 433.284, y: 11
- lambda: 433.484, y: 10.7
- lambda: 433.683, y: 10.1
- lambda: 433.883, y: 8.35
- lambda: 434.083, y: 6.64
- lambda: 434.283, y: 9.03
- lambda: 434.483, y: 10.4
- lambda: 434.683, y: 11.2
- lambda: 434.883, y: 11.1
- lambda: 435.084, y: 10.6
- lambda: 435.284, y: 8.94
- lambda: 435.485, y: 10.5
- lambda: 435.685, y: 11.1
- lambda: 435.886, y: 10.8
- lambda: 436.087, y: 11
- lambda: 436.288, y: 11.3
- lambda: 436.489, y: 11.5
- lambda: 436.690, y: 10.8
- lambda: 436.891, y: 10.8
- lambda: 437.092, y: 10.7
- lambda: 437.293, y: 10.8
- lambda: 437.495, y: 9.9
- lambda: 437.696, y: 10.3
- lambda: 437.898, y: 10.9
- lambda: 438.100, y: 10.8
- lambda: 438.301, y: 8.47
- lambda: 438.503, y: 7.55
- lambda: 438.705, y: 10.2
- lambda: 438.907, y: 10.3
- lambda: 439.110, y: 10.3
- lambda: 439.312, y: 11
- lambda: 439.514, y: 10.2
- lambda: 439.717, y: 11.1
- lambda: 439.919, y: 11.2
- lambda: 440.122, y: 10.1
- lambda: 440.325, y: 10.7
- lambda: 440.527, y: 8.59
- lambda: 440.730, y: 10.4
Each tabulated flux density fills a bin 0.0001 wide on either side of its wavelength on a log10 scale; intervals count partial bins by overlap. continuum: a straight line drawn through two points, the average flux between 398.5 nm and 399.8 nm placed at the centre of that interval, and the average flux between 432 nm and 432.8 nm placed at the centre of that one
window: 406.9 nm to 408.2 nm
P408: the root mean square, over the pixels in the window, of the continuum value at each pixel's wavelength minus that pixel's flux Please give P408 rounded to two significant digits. 0.86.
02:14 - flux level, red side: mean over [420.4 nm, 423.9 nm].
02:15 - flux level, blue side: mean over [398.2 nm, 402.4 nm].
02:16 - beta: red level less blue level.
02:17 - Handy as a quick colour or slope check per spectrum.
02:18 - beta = 0.0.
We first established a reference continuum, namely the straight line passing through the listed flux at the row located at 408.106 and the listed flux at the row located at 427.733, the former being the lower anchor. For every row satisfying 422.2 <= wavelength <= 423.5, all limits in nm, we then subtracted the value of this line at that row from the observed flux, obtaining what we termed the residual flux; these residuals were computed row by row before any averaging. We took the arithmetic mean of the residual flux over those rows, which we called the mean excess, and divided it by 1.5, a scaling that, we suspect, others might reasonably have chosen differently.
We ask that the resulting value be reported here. -1.0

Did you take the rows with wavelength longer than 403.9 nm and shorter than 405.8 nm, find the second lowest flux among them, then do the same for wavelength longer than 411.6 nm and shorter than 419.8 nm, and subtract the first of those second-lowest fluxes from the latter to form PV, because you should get 0.6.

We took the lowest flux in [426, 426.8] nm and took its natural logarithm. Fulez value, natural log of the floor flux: 2.20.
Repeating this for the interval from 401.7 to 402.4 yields 2.29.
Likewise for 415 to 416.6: 2.28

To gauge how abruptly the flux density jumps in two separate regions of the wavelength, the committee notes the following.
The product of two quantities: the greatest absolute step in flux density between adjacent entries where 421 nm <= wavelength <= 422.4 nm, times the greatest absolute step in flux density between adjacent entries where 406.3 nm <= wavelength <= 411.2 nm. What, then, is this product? 2.94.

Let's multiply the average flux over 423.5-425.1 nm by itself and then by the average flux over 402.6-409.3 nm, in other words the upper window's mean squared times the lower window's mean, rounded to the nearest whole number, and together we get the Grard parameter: 1005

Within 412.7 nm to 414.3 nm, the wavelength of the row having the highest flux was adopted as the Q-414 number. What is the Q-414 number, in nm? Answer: 413.974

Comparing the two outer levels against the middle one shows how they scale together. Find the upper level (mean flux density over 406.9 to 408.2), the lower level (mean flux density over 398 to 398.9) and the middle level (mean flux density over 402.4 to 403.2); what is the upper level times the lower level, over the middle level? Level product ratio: 9.1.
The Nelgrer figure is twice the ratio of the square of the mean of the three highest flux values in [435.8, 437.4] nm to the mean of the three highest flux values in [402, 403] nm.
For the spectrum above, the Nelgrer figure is 23.3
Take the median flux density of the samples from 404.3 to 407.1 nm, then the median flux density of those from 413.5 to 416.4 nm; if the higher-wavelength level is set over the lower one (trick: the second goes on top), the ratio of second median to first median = 1.05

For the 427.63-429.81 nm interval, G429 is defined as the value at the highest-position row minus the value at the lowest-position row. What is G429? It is -2.0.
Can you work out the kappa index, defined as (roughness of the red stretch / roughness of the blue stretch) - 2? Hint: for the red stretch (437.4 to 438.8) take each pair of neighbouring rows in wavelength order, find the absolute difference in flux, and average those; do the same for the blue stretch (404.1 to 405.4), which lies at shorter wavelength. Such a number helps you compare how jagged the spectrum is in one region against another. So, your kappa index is -1.16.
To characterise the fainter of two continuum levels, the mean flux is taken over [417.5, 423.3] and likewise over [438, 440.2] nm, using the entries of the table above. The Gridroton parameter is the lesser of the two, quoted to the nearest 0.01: 10.11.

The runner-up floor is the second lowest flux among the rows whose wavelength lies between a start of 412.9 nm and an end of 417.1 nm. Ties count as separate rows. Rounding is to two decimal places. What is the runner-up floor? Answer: 9.61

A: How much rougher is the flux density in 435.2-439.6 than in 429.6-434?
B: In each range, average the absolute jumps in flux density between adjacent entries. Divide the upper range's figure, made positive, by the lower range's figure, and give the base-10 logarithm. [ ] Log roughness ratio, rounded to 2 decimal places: -0.19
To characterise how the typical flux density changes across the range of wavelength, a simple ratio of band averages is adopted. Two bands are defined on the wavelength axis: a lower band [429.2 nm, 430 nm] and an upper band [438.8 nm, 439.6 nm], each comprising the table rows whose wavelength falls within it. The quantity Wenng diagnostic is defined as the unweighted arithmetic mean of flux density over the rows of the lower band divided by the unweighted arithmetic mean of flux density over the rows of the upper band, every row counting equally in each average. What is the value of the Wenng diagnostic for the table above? 0.85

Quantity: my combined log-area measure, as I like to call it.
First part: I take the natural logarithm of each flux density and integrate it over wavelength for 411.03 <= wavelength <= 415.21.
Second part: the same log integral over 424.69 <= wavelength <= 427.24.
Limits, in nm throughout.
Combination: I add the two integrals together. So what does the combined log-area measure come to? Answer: 16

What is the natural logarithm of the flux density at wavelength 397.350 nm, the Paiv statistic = 1.63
